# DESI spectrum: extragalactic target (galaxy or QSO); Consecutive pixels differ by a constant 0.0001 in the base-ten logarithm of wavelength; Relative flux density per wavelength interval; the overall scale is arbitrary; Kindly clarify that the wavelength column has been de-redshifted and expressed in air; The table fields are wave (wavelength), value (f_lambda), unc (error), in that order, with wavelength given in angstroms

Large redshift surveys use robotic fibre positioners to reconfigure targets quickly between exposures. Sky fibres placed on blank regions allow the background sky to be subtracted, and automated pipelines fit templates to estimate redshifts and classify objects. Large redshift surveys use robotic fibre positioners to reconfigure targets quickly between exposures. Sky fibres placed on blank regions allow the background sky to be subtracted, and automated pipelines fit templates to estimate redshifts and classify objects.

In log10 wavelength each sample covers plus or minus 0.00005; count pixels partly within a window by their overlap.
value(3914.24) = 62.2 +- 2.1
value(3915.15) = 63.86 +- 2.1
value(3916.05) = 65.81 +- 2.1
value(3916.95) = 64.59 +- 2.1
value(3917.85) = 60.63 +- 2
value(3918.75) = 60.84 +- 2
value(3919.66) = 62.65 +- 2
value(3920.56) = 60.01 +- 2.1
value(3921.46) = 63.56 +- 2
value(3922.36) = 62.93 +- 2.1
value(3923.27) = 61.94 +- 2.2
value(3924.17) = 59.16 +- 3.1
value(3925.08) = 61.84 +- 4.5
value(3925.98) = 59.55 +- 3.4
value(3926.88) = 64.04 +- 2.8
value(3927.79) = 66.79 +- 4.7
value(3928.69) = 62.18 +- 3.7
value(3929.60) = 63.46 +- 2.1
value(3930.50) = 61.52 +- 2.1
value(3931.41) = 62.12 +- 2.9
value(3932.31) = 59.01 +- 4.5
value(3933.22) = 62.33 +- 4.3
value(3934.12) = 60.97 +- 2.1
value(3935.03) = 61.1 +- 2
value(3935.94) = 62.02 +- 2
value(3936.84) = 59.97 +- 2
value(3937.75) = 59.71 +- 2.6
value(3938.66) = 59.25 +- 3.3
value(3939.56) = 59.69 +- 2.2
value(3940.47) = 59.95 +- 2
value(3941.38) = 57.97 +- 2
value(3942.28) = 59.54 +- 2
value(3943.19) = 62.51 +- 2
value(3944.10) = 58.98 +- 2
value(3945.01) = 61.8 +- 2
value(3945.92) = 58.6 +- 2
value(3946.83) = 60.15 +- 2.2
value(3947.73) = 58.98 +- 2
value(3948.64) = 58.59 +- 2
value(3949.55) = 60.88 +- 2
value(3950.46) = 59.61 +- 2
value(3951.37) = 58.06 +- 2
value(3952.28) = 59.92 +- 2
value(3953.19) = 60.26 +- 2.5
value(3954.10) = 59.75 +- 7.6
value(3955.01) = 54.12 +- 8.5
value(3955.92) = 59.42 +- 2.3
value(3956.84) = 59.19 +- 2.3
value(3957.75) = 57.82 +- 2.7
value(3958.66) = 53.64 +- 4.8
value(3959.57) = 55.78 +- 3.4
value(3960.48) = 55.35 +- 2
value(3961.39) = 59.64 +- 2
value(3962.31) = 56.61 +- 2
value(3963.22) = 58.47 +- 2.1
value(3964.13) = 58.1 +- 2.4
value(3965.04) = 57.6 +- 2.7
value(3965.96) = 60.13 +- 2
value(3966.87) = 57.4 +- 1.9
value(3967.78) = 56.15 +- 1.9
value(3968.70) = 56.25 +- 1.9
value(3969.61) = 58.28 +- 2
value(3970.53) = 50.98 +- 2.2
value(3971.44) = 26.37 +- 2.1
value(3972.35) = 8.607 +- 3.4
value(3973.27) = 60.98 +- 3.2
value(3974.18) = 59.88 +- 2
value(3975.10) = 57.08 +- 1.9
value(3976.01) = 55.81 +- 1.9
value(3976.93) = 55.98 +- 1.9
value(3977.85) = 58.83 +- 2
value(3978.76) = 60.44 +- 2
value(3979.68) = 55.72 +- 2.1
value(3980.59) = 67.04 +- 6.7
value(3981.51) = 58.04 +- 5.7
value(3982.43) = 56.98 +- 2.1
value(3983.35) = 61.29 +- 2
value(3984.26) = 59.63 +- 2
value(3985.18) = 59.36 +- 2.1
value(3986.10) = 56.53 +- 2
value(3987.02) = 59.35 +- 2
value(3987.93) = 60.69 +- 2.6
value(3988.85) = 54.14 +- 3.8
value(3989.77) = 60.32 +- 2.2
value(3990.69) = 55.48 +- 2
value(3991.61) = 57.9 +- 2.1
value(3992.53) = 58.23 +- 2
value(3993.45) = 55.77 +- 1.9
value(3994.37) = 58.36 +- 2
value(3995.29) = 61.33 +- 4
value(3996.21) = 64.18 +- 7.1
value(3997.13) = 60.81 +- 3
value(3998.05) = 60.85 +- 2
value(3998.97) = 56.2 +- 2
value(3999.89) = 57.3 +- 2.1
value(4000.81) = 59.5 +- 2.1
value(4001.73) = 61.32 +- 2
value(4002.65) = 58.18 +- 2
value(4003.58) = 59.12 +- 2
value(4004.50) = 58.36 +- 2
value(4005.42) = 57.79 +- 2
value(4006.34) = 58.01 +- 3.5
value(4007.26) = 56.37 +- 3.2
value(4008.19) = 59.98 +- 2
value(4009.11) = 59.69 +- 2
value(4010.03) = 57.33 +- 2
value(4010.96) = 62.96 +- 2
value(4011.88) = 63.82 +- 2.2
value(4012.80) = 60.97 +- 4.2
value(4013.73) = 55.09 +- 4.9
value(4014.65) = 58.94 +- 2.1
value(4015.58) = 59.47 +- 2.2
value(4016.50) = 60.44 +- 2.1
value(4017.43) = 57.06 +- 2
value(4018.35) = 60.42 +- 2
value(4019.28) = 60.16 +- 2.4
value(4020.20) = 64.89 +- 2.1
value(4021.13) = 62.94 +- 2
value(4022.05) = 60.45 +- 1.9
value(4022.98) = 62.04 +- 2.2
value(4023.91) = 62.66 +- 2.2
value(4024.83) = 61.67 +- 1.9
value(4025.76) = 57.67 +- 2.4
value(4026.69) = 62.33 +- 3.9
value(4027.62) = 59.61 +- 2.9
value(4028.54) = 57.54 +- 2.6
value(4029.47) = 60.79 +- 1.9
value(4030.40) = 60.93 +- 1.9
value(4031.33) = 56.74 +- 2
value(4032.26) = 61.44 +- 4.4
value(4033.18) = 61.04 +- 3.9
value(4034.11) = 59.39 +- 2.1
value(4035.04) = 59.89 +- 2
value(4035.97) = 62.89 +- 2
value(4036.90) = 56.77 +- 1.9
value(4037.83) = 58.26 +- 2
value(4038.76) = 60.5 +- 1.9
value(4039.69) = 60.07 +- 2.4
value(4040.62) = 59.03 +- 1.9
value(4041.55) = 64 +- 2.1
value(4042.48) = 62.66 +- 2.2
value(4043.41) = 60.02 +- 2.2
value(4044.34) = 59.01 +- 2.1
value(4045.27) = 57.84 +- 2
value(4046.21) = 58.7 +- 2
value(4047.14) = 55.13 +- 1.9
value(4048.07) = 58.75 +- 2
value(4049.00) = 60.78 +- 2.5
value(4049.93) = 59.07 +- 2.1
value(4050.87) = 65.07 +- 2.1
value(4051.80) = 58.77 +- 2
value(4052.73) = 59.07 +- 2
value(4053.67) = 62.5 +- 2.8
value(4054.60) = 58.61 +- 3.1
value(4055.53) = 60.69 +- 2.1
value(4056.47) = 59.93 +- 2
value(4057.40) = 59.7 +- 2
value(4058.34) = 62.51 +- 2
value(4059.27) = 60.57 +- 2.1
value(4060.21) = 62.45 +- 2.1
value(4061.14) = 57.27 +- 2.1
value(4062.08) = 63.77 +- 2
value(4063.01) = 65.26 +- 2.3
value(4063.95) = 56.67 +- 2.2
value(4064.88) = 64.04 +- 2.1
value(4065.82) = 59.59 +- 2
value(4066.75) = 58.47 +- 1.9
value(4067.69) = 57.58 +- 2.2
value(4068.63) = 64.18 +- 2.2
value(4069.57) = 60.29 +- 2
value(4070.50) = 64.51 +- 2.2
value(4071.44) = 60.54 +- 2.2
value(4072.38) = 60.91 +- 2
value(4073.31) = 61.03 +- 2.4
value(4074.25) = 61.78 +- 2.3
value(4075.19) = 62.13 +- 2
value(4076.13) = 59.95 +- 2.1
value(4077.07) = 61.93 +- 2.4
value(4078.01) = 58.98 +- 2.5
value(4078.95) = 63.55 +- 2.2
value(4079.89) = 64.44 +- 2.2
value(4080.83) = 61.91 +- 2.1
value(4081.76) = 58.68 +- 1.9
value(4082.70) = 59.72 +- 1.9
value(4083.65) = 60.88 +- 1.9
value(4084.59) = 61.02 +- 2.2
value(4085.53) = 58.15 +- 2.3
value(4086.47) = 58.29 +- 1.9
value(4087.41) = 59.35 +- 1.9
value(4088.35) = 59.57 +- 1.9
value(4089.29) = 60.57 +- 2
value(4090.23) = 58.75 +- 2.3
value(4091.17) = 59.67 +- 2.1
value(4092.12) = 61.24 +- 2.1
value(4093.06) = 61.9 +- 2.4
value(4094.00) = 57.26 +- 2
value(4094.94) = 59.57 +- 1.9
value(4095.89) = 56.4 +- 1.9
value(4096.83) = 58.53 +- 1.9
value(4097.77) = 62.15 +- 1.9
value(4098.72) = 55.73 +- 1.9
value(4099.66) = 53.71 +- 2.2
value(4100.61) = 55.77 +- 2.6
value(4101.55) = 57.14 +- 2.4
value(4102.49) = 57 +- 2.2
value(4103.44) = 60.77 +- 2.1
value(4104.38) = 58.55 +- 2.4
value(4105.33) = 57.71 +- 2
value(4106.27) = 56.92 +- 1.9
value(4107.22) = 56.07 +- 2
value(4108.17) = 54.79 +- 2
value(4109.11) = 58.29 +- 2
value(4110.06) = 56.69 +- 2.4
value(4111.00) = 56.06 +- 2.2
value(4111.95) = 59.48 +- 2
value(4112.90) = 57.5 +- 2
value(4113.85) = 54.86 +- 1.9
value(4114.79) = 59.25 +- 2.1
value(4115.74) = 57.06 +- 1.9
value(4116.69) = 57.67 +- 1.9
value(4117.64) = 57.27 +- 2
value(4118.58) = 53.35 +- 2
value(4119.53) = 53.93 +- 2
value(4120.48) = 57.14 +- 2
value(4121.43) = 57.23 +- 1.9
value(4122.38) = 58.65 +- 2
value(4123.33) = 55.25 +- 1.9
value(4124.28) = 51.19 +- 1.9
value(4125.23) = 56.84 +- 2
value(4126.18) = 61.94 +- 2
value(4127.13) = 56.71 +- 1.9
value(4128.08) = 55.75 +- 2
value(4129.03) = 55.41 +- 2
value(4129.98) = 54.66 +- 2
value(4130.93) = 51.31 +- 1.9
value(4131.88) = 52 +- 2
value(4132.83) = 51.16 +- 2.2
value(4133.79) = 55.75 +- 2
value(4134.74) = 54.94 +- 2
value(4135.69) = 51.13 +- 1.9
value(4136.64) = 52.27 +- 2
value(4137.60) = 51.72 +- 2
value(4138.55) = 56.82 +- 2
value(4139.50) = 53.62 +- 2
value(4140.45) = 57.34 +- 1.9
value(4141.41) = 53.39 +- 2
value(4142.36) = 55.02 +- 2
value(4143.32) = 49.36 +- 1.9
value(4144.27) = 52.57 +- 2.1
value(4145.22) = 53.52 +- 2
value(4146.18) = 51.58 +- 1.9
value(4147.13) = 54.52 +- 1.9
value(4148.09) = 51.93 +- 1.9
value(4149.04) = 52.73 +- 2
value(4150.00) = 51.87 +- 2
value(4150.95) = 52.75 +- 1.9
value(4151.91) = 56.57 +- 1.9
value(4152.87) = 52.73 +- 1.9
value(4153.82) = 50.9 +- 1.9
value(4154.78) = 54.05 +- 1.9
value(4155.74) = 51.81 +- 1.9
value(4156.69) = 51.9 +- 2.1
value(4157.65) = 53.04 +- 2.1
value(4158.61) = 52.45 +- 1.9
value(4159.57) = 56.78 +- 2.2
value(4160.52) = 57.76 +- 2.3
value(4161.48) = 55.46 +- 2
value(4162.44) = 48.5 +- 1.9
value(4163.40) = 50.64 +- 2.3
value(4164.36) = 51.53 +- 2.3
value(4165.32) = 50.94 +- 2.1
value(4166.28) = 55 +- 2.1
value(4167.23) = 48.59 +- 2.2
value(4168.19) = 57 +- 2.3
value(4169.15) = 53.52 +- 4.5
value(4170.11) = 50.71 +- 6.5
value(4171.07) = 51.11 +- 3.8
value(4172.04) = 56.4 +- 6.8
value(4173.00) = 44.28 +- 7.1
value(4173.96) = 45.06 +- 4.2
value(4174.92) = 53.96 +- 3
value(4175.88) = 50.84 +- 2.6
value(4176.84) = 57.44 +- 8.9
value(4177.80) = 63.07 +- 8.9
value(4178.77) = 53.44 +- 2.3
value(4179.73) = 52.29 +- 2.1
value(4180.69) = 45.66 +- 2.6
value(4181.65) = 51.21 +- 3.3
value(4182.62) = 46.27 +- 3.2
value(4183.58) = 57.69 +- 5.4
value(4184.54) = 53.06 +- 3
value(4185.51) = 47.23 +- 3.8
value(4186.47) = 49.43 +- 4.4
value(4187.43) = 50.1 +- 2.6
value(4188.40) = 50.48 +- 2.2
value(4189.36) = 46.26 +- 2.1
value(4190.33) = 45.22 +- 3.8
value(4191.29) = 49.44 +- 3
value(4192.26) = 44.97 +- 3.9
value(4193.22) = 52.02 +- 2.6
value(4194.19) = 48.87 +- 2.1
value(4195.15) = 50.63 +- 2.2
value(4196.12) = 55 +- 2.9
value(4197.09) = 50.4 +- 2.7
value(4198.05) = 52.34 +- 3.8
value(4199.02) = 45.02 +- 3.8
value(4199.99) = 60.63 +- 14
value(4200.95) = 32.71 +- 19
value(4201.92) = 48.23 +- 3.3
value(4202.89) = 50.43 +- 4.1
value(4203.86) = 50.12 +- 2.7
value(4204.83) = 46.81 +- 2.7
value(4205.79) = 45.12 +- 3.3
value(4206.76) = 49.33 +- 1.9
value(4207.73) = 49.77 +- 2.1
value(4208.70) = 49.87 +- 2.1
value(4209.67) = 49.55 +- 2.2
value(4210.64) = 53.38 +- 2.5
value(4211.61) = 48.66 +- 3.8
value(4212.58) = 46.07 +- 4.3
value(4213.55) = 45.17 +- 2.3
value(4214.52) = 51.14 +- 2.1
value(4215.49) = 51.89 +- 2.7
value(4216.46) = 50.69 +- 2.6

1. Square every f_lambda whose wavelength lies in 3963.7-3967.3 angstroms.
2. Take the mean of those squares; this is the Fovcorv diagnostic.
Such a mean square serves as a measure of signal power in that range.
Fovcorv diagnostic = 3401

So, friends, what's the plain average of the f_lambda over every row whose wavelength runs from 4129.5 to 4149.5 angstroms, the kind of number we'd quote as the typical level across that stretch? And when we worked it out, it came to 53.2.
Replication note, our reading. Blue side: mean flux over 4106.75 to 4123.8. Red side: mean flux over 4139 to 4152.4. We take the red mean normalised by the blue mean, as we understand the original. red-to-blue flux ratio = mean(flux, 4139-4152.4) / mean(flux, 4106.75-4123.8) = 0.94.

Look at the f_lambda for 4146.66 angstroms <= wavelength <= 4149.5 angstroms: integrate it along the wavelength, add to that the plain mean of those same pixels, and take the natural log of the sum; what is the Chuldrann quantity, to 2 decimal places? 5.32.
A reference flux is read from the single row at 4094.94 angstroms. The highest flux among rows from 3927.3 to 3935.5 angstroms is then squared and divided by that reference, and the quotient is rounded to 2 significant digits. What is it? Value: 75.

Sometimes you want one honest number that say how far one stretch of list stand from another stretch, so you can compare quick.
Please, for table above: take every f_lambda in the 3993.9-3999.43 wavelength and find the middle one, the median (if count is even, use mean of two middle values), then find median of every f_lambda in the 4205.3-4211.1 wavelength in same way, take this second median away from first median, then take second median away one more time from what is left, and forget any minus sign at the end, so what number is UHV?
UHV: 38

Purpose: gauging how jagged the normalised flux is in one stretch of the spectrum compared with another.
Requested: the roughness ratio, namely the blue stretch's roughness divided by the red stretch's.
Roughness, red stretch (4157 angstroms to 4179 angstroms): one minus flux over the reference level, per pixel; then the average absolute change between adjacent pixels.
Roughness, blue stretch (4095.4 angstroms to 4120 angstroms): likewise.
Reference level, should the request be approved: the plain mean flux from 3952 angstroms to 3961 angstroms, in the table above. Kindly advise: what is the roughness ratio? 0.49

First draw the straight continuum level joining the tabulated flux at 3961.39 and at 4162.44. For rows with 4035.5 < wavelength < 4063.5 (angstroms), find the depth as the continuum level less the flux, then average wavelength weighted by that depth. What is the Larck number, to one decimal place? 4051.0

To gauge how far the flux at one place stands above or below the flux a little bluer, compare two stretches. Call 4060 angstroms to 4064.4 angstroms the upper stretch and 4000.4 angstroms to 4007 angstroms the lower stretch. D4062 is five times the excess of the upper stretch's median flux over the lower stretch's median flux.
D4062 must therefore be 20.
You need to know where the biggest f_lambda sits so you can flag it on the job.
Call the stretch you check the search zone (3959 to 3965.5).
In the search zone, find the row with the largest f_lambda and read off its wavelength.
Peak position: 3961.39 angstroms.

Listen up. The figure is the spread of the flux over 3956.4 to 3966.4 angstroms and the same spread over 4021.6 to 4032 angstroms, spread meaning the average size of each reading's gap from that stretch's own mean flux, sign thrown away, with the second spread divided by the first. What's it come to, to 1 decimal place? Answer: 1.1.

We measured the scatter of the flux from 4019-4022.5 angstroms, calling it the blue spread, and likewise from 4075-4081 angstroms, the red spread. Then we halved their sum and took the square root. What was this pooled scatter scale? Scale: 1.4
